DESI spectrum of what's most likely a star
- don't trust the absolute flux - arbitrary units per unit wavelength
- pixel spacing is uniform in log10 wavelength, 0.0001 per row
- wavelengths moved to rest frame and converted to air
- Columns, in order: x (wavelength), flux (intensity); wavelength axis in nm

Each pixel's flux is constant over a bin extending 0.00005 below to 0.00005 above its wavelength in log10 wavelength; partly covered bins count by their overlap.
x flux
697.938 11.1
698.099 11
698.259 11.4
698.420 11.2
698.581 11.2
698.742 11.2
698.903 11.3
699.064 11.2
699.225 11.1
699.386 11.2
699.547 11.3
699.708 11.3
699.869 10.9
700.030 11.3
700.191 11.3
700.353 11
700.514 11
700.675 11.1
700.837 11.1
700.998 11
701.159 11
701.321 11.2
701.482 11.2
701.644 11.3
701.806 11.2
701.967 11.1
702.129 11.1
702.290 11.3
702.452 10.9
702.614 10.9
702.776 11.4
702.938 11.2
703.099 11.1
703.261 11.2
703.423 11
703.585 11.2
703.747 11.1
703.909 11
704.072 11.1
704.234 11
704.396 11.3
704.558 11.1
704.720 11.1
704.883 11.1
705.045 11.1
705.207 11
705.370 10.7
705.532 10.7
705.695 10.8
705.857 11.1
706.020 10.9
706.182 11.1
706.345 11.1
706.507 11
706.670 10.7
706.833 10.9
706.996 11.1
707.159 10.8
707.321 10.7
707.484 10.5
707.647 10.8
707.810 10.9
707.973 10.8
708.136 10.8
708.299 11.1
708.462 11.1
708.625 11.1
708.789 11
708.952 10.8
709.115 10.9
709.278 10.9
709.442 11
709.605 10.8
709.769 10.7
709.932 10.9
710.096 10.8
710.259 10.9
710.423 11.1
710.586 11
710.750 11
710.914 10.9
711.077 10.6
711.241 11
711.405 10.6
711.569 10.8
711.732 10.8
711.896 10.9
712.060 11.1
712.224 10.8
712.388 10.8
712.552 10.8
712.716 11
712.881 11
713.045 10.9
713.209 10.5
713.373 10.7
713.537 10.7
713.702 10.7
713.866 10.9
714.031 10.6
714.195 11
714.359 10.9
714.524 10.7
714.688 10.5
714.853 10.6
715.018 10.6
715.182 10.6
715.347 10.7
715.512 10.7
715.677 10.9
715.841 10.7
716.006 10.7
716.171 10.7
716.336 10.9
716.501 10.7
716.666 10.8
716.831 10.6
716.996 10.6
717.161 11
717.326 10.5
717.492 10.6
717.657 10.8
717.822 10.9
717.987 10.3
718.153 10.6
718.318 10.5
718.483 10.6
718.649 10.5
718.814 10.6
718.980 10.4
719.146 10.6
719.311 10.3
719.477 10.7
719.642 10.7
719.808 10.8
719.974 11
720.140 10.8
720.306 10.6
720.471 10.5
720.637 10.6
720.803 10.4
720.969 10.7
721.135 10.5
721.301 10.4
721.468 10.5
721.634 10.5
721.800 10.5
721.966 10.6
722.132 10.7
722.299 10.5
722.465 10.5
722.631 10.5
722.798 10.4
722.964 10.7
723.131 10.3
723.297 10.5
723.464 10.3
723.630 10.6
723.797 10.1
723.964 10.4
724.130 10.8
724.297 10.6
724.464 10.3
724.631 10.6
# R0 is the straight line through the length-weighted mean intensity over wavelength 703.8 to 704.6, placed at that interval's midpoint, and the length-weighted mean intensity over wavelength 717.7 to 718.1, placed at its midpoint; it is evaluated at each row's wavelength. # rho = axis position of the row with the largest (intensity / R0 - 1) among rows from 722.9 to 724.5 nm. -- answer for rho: 724.130 nm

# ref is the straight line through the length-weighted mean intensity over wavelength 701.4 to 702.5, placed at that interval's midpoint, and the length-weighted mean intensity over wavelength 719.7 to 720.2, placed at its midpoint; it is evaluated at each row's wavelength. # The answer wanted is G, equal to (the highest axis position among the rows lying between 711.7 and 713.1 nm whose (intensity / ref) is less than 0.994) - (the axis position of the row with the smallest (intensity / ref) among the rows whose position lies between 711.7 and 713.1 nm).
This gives 1.31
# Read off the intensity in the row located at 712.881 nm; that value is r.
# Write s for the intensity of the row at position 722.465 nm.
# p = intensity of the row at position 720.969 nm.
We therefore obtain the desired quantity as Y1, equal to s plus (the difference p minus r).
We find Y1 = 10.2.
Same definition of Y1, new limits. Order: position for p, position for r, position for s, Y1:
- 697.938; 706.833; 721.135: 10.7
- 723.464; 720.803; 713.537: 10.6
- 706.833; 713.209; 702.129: 11.5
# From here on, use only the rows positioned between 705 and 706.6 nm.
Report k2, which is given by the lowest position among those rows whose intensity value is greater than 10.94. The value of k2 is 705.045 nm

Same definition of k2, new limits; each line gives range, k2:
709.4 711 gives 709.442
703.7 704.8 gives 703.747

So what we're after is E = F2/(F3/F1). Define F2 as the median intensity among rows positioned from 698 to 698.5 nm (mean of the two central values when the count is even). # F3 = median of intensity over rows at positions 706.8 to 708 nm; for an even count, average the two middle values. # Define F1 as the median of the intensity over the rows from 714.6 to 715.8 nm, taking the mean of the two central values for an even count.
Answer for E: 11.0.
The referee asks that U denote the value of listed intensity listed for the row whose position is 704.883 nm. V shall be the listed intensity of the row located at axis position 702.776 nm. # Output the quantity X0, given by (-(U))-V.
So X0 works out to -22.5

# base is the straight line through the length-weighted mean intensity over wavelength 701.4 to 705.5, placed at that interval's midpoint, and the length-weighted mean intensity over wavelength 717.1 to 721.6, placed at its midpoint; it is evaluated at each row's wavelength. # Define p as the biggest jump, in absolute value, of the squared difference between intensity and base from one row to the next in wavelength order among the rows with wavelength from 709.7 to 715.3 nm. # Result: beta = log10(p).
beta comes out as -1.10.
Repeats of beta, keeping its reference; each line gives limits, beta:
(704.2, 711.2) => -0.70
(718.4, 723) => -0.89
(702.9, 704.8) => -1.30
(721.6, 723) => -1.45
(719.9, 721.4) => -0.91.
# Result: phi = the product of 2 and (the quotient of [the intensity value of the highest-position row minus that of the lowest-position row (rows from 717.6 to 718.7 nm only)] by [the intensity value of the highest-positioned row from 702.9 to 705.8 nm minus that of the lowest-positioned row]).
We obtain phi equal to 1.5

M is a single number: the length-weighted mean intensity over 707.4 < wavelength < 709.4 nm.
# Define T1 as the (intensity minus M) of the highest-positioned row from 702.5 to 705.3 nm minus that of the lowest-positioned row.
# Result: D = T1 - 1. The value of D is -0.90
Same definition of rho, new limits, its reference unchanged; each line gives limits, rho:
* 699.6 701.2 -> 700.191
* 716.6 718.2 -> 717.161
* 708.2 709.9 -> 708.625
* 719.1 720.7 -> 719.974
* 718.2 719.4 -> 719.146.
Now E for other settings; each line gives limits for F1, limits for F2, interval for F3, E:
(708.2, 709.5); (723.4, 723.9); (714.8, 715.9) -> 10.6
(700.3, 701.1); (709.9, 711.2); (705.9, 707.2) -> 10.9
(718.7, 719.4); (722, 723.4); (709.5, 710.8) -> 10.1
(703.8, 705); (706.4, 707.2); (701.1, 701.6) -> 10.8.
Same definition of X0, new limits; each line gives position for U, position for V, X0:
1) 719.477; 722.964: -21.4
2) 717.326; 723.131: -20.8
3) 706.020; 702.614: -21.8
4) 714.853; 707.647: -21.4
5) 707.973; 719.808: -21.6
